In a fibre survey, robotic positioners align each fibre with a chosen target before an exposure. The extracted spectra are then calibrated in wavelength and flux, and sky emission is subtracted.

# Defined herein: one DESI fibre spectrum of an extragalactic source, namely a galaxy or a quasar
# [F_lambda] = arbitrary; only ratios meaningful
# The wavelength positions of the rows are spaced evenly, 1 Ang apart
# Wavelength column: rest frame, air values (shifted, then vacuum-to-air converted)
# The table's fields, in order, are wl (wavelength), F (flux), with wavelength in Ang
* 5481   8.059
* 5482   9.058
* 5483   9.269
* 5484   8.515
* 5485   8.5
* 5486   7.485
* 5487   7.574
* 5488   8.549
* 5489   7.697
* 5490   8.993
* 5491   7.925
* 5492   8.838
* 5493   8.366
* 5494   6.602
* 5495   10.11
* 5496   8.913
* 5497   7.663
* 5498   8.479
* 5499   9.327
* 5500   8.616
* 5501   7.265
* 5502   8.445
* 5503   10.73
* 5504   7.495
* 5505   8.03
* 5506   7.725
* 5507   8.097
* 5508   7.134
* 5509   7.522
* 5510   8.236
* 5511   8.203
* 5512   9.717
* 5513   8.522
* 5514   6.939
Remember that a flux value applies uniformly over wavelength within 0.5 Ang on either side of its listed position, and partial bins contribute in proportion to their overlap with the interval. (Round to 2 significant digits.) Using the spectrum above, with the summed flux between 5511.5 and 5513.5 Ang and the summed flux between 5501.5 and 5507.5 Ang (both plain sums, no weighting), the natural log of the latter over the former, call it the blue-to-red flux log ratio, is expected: 1.0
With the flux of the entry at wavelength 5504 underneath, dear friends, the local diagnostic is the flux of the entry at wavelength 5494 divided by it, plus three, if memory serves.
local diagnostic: 3.88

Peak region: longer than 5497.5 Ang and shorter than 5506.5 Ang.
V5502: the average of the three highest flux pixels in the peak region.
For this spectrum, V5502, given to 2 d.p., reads 9.56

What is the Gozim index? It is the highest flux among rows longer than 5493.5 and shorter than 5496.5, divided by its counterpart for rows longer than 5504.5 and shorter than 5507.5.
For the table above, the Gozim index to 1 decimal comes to 1.2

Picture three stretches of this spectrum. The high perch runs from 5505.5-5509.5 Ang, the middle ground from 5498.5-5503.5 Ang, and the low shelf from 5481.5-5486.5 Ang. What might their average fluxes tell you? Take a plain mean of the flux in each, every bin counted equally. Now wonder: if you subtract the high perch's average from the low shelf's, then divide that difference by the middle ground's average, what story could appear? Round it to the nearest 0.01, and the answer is 0.11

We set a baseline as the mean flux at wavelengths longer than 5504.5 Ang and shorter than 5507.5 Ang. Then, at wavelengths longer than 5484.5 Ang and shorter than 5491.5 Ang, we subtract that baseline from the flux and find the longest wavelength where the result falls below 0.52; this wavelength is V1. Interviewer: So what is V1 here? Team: 5491 Ang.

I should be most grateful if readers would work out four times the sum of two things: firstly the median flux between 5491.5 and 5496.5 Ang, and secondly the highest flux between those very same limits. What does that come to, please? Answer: 75.8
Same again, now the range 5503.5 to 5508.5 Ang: 63.3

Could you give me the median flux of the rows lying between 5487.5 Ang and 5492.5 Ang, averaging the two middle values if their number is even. 8.5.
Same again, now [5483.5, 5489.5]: 8.1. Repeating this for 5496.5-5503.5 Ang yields 8.5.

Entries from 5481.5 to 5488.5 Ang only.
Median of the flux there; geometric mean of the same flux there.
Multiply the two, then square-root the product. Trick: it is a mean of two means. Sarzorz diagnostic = 8.5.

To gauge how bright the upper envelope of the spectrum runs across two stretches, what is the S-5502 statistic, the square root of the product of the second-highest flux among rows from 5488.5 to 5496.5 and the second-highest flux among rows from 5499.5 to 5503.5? 8.8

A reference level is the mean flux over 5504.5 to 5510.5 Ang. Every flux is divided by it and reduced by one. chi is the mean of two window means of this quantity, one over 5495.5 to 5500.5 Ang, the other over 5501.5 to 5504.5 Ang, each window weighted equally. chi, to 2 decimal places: 0.12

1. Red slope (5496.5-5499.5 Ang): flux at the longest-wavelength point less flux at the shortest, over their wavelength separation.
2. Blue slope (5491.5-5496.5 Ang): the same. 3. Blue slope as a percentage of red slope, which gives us 2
